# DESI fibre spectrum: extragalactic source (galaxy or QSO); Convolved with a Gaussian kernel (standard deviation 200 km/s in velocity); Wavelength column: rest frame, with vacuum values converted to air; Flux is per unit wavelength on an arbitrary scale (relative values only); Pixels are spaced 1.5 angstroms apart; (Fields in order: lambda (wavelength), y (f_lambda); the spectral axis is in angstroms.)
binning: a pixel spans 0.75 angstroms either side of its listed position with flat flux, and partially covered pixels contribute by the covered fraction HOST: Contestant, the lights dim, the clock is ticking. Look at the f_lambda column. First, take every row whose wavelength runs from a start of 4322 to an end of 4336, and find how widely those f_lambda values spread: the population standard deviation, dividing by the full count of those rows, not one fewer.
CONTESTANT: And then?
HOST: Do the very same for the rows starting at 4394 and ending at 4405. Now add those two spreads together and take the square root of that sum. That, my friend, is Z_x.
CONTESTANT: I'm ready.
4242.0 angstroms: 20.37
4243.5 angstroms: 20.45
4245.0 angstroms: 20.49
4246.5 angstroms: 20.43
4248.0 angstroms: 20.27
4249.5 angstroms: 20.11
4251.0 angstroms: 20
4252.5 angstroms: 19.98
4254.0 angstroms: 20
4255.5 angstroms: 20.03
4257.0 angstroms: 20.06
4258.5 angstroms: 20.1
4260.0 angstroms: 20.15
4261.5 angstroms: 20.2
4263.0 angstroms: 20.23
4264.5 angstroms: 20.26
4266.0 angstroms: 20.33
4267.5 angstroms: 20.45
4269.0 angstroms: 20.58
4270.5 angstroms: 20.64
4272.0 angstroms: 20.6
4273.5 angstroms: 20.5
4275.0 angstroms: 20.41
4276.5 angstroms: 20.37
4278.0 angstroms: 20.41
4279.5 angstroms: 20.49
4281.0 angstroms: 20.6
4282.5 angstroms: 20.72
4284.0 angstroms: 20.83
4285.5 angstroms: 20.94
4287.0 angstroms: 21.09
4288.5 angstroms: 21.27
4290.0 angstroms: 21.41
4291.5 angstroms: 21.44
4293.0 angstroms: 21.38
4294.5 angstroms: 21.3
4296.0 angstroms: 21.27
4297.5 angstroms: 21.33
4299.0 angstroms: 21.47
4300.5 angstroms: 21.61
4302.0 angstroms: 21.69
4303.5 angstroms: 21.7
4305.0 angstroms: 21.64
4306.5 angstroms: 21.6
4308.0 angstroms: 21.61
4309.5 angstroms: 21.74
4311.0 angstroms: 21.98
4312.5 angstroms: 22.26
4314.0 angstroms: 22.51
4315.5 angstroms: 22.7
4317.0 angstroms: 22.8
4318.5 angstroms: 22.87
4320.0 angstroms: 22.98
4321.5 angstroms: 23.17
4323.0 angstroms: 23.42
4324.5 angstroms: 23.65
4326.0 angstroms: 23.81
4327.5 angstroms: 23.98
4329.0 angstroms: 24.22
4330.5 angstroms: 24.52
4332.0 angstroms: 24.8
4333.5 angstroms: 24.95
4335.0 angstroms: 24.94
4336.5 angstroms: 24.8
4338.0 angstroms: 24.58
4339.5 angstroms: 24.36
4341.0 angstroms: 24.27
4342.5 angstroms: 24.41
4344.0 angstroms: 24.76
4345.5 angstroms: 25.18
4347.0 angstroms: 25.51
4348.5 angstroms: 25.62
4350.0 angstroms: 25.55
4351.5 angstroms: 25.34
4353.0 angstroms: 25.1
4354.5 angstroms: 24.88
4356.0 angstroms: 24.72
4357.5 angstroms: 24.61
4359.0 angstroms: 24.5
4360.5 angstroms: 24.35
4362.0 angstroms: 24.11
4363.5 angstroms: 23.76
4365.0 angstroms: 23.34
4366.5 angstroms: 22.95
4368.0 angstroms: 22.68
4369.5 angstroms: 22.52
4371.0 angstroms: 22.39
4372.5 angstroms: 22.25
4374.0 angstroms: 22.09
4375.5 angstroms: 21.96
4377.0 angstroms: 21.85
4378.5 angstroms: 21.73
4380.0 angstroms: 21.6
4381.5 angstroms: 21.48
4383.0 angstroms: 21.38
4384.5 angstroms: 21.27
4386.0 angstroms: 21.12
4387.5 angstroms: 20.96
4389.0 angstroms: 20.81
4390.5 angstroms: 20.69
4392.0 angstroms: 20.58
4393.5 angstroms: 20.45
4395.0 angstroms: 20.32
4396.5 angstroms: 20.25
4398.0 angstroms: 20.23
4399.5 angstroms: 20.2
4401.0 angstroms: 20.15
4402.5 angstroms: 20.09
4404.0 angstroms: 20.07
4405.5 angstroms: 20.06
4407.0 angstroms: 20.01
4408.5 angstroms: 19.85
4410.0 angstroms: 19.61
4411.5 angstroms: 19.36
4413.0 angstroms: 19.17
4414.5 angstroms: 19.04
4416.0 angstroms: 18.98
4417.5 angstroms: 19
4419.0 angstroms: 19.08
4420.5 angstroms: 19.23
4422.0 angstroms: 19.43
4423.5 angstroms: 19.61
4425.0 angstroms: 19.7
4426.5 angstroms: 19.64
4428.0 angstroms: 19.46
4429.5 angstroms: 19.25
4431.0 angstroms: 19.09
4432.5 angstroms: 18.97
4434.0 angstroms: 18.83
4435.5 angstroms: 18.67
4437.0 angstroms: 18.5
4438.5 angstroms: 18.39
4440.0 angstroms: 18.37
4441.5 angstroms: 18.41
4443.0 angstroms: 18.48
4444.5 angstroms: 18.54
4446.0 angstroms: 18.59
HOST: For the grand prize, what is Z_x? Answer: 0.79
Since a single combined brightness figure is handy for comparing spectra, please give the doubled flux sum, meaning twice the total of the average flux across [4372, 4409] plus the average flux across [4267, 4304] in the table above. 83.7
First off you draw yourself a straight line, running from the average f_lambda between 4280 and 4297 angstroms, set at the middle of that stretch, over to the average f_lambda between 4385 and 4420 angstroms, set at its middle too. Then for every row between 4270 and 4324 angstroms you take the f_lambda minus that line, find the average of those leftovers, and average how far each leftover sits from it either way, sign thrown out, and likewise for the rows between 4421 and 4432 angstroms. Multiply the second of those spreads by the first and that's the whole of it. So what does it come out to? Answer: 0.13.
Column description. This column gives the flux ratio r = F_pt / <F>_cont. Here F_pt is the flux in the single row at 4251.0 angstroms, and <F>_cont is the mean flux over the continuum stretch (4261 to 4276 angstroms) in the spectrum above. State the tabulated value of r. 0.98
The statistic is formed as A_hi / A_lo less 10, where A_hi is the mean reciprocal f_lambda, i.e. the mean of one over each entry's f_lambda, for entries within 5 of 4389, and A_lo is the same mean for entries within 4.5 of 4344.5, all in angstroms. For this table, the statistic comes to -8.80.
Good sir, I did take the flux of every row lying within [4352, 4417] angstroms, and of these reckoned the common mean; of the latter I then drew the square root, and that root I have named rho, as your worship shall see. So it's 4.6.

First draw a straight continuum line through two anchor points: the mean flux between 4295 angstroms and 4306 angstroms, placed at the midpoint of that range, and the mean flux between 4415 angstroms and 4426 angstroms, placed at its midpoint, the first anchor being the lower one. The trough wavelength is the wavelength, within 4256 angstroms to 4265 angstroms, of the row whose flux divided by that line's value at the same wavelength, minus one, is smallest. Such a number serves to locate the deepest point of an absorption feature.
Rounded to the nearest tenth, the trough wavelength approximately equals 4257.0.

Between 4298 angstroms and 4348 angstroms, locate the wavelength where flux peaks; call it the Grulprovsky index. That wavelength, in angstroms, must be 4347.0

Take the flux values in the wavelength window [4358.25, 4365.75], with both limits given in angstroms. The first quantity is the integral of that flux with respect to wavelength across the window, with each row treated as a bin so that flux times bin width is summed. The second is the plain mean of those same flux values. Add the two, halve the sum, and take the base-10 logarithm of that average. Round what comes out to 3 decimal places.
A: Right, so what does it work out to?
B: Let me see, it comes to 2.009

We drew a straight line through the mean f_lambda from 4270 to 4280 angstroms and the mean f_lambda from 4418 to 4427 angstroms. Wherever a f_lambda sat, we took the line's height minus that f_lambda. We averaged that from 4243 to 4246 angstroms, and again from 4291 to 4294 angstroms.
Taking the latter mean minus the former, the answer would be -1.3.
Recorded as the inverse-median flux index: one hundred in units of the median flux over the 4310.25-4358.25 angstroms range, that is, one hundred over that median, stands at 4.1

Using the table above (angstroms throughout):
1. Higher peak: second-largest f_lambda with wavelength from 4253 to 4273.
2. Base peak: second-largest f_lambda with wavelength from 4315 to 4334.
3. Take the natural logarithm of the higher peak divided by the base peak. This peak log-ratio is -0.19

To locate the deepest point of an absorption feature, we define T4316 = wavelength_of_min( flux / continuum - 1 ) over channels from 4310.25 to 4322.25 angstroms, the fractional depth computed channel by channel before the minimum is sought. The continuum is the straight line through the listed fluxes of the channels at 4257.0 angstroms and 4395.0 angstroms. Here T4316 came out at 4311.0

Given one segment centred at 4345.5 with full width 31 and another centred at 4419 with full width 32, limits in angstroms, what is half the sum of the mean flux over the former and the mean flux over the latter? 22.1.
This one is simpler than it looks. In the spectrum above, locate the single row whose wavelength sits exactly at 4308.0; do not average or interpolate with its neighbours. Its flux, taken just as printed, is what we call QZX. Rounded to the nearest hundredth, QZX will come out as 21.61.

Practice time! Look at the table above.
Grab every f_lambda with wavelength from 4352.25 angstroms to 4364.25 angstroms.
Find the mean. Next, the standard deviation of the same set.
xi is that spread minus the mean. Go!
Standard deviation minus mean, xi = -24.1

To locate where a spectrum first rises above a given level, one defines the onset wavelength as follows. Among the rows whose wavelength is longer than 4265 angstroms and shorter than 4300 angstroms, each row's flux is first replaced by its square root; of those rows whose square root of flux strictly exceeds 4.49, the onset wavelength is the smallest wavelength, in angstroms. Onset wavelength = 4266.0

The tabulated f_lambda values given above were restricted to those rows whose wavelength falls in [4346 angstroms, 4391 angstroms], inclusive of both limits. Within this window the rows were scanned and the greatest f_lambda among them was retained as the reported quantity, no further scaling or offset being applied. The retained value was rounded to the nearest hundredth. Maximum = 25.62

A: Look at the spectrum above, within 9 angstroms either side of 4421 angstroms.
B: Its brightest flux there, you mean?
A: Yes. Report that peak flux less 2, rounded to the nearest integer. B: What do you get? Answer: 18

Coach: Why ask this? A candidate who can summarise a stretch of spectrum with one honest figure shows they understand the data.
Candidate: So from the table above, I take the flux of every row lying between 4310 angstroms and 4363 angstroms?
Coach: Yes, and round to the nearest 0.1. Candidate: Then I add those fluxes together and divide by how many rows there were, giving 24.2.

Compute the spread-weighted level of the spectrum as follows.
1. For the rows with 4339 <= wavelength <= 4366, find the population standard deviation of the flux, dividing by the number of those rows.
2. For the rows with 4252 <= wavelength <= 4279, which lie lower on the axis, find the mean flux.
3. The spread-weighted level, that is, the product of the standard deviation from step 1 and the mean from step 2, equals 12.4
